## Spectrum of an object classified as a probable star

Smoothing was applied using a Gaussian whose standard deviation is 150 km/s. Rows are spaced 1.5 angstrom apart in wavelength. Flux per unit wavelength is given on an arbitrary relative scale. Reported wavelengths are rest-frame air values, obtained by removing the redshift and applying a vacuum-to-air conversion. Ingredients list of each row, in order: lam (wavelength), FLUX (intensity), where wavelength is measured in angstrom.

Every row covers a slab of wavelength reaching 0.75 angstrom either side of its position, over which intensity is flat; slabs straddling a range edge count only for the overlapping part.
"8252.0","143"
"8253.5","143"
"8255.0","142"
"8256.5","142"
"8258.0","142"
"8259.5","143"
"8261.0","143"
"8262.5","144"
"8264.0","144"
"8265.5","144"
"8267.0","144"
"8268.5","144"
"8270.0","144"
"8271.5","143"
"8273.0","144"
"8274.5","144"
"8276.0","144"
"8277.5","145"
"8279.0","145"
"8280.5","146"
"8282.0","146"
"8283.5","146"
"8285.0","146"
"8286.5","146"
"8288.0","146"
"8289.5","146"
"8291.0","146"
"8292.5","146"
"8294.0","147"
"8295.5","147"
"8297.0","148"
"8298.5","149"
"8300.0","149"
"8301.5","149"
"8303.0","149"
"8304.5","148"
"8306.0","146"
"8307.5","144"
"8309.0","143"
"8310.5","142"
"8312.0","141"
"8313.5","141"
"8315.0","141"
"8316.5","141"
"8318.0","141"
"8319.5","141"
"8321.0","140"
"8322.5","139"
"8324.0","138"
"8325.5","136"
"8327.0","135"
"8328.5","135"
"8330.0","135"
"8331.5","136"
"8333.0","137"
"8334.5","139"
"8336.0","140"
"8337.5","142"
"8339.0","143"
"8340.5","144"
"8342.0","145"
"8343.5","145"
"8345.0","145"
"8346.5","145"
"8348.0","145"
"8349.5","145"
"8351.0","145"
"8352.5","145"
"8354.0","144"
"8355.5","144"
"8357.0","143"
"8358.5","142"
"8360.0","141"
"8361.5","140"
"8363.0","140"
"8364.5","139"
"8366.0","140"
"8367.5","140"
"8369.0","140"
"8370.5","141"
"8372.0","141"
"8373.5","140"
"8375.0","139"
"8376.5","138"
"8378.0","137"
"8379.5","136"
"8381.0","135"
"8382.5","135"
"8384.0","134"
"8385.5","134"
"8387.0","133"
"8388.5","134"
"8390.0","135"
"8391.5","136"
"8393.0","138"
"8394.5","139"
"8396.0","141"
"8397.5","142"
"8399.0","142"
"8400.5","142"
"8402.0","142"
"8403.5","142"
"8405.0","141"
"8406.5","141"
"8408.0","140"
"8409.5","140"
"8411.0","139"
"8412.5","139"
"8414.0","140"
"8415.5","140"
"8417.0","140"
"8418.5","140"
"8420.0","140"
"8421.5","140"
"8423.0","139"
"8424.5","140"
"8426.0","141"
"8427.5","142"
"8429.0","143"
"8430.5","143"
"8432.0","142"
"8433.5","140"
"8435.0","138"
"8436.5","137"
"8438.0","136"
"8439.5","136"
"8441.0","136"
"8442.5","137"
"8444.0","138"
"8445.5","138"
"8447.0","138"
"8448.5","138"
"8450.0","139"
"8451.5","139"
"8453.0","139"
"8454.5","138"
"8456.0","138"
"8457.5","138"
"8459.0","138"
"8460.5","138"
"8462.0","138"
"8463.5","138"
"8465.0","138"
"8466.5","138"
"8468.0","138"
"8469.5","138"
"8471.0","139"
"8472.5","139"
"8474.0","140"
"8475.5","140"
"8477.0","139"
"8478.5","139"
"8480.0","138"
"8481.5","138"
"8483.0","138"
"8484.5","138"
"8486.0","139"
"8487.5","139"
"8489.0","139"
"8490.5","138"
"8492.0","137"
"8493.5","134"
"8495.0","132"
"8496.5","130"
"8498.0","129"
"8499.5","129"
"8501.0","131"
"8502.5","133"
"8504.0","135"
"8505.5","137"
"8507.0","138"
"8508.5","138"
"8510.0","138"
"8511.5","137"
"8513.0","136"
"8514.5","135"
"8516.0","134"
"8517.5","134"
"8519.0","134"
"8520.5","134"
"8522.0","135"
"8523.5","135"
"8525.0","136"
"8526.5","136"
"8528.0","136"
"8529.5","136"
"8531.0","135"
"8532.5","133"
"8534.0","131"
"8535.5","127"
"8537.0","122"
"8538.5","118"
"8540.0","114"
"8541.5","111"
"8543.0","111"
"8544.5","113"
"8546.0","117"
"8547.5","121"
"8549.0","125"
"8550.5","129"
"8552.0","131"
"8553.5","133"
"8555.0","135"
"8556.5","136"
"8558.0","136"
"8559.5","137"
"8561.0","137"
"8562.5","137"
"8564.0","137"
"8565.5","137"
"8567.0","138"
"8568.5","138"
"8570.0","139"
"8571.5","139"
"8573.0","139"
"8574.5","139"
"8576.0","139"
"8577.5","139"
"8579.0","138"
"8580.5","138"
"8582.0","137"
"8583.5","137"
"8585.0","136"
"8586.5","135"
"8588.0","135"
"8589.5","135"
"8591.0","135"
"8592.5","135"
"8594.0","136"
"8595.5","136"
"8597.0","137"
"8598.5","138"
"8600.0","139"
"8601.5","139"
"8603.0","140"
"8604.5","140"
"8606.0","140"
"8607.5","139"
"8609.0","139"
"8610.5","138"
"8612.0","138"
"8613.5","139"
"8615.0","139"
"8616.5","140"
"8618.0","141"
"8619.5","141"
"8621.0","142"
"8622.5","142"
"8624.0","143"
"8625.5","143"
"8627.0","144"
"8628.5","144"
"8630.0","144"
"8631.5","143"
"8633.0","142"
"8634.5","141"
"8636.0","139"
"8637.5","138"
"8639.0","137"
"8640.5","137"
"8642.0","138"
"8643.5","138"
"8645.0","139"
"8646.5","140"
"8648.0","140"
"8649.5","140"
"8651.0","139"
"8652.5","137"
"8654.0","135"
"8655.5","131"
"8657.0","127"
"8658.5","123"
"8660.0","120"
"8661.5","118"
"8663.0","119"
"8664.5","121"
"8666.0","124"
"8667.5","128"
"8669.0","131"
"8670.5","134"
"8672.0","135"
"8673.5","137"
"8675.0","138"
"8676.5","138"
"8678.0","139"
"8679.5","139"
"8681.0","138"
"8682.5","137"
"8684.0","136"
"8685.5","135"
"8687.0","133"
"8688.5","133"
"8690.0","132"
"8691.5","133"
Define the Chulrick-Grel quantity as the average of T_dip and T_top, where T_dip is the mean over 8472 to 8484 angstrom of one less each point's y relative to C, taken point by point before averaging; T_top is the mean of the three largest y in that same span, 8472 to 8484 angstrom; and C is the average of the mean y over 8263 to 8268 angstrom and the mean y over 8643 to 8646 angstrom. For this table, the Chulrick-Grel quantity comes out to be 69.8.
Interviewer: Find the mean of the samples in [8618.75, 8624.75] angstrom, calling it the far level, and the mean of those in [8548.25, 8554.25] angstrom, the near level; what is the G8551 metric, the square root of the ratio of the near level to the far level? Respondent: 0.95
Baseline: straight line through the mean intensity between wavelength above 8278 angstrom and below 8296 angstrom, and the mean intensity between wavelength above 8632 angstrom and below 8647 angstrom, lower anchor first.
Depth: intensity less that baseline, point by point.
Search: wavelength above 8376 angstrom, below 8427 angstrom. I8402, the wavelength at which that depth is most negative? 8387.0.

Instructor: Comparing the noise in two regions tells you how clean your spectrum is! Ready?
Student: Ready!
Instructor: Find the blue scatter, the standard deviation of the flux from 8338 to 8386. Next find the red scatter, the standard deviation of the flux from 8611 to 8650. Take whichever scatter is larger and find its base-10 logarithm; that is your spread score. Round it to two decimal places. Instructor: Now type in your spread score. 0.55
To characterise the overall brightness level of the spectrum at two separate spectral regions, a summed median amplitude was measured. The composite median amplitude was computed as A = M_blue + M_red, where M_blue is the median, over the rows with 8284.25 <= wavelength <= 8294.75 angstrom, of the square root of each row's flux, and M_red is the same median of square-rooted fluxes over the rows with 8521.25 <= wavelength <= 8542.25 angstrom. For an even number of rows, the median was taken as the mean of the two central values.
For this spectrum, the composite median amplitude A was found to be 23.7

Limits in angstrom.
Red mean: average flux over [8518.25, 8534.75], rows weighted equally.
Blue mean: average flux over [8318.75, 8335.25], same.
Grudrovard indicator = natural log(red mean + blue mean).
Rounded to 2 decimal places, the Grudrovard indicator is 5.61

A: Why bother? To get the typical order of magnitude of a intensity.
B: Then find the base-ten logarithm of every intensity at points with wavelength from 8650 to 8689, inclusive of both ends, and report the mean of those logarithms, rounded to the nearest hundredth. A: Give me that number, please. 2.12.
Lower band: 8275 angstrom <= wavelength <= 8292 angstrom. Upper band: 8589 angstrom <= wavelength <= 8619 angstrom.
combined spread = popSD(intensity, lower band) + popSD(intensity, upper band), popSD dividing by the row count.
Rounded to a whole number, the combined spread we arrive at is 2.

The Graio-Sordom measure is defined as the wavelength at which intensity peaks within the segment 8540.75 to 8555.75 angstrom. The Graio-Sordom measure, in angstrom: 8555.0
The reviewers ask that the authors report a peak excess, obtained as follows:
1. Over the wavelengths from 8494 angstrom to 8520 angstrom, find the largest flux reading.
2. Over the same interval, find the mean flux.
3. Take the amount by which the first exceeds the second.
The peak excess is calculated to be 3.9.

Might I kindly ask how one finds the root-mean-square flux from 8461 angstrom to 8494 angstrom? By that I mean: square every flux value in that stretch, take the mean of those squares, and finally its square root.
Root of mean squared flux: 138.3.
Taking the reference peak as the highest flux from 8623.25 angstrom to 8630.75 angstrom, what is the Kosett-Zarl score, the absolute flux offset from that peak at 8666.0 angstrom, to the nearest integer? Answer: 20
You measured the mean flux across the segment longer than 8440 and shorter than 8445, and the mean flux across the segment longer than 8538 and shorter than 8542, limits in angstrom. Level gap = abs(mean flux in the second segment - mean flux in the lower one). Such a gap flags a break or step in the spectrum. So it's 23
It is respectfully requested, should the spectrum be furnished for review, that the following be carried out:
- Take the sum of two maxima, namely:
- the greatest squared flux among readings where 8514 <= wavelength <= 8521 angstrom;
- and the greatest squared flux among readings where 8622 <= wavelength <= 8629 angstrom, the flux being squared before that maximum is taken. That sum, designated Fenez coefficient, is 38961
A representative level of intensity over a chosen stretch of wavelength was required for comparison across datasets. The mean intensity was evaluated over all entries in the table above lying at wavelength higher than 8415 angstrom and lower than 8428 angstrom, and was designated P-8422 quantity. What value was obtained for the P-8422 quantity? 140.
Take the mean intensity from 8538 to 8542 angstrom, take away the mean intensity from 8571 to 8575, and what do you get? -25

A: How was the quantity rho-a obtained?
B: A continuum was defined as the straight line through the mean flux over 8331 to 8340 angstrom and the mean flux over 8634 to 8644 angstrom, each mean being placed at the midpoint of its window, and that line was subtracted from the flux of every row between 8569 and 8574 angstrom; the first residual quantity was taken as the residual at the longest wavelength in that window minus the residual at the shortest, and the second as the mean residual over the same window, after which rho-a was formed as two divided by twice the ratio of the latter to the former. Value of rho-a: 0.0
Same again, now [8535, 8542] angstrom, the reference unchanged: 0.8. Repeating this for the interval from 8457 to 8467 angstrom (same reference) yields 0.0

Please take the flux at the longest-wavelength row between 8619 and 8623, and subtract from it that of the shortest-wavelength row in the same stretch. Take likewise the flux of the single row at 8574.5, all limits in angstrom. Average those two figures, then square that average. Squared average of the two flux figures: 4900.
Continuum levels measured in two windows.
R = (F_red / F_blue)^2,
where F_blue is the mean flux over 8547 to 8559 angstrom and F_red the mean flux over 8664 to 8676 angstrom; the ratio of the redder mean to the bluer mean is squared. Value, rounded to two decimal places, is 1.00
